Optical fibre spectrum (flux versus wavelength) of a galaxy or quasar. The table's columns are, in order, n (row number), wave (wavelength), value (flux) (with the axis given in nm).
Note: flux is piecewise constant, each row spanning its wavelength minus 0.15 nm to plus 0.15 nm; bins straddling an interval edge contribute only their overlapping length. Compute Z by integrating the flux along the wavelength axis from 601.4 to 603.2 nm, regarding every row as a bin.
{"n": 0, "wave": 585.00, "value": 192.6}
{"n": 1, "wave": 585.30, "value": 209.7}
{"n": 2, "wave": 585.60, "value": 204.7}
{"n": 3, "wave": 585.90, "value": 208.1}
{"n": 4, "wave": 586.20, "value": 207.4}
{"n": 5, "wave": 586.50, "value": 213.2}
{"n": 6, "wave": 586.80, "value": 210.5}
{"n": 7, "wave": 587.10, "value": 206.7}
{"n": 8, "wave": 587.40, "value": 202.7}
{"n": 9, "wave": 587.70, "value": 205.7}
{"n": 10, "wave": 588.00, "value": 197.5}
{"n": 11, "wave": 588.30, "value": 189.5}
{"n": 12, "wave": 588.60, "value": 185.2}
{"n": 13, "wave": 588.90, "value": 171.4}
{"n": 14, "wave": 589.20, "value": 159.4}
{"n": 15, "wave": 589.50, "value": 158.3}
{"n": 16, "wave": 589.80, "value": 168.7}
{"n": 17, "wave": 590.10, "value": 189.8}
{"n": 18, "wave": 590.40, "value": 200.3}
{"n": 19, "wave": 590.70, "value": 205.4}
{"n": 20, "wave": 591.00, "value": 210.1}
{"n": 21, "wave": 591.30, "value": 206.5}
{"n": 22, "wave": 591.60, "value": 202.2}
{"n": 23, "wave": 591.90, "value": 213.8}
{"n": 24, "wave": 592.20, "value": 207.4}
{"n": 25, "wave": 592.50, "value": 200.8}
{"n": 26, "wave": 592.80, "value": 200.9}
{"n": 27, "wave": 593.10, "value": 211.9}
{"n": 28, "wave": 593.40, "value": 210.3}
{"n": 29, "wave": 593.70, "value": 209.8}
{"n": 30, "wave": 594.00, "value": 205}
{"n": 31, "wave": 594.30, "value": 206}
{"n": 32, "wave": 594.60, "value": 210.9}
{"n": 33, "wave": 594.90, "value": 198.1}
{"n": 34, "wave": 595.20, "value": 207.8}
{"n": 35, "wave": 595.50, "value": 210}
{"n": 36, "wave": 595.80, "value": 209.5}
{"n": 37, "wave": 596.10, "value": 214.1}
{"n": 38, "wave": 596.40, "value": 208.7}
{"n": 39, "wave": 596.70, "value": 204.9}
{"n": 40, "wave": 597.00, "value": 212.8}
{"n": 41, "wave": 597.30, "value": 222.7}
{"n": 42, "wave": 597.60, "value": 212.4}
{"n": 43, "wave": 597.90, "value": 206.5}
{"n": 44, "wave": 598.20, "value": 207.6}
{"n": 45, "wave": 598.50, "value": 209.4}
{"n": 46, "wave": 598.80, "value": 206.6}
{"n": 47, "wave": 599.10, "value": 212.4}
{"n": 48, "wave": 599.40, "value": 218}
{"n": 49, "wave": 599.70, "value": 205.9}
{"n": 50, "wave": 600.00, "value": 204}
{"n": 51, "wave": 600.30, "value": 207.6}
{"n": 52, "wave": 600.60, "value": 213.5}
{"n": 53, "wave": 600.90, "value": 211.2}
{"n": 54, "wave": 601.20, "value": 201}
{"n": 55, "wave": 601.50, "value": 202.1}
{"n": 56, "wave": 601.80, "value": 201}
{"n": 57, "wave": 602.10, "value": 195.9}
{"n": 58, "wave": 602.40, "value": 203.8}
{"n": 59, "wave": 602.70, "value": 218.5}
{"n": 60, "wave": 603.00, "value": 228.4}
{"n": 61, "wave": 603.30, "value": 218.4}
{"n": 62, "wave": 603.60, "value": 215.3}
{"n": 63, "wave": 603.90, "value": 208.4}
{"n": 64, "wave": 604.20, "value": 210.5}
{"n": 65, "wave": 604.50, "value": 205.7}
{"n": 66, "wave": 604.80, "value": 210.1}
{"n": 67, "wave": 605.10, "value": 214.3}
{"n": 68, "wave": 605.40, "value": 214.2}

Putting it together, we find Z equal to 376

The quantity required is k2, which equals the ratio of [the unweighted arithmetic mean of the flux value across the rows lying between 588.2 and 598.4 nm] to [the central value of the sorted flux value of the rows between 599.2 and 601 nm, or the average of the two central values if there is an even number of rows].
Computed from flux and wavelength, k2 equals 0.96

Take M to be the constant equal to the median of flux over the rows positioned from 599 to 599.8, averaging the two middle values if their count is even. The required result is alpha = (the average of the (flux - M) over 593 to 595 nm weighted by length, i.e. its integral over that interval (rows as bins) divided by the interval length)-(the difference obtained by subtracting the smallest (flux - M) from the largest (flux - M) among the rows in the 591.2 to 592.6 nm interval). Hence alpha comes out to -18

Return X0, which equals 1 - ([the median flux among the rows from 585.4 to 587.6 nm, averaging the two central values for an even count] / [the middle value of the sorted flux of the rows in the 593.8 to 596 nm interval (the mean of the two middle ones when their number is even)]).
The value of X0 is 0.002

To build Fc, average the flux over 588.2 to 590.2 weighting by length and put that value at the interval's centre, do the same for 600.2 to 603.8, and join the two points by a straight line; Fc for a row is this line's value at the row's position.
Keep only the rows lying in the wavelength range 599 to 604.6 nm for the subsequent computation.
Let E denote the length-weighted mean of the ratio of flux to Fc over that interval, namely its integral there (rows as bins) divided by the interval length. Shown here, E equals 1.00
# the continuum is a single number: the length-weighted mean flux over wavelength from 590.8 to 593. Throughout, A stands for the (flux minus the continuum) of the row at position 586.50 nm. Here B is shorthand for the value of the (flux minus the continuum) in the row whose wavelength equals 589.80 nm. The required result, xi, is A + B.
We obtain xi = -30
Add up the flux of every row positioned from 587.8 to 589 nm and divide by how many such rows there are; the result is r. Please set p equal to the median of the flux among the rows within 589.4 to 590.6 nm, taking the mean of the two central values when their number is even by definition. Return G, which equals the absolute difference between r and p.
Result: 7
